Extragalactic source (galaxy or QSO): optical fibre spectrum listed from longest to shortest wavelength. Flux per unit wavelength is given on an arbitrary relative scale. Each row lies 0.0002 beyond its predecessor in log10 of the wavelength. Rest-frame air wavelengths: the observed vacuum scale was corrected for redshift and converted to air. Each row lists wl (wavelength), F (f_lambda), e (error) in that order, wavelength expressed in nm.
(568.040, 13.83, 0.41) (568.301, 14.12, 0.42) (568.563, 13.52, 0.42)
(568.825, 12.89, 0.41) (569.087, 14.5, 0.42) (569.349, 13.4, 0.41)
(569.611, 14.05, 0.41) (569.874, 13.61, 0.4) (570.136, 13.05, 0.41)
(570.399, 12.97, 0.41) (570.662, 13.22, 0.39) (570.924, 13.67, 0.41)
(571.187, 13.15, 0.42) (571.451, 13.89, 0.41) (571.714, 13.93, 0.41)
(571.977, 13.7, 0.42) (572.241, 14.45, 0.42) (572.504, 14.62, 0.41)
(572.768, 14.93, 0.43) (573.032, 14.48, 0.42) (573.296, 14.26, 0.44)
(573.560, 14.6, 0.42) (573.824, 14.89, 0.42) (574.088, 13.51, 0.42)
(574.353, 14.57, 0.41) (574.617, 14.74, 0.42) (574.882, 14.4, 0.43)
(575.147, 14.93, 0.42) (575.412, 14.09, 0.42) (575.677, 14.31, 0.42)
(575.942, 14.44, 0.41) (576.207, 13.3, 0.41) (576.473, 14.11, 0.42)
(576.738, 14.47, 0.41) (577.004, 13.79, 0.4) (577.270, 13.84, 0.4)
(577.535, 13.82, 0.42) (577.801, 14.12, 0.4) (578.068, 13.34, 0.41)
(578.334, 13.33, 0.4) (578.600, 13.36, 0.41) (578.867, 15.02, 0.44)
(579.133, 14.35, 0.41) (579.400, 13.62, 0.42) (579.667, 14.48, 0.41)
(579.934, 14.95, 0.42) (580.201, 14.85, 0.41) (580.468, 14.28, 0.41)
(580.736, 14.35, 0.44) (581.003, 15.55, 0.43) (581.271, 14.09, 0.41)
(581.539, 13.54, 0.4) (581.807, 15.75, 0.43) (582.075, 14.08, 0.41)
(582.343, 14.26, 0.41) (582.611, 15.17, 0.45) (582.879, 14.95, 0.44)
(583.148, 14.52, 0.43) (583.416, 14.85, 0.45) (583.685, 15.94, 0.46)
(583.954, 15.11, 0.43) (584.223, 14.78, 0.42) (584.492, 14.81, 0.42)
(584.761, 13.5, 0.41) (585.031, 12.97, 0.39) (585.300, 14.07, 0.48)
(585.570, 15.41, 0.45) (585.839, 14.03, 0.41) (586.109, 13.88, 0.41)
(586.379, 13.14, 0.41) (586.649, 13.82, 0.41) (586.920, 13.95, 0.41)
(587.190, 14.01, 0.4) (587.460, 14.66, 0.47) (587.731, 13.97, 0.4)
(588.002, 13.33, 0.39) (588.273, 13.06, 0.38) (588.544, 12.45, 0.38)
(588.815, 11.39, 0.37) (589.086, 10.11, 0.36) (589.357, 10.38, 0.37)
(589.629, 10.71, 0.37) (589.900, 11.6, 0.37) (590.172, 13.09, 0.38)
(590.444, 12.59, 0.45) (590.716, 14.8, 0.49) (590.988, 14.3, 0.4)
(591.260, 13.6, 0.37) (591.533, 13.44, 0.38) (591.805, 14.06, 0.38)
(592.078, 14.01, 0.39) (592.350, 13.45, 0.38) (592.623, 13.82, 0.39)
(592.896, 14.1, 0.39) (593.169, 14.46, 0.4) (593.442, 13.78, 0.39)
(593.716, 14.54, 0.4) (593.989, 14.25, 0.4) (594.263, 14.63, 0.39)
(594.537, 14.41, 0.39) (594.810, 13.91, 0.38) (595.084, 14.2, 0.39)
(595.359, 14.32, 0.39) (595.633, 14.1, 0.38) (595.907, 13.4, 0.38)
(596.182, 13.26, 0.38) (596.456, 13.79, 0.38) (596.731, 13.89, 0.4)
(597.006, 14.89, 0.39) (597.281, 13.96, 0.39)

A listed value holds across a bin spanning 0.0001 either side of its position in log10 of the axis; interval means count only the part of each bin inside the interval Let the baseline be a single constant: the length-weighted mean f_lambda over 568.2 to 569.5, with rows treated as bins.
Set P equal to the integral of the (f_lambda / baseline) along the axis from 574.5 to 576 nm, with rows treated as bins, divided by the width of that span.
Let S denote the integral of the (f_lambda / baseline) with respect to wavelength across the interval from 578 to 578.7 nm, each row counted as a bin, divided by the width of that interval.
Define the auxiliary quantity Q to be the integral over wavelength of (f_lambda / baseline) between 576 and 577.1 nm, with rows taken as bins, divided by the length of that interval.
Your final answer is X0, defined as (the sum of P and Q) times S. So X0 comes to 2.03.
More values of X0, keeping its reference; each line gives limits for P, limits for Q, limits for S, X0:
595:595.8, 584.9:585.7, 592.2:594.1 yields 2.13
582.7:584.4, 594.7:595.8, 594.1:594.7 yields 2.25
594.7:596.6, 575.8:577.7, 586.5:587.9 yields 2.09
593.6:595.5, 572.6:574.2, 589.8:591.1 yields 2.04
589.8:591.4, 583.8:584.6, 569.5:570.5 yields 2.03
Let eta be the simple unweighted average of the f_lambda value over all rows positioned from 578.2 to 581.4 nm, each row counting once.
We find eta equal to 14.4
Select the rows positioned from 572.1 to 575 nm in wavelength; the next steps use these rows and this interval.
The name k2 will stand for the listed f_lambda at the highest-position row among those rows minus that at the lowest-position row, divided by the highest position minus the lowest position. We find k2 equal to 0.0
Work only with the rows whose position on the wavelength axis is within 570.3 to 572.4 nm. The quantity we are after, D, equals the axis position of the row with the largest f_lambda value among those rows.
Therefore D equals 572.241 nm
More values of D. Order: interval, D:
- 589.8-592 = 590.716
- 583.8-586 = 585.570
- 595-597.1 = 597.006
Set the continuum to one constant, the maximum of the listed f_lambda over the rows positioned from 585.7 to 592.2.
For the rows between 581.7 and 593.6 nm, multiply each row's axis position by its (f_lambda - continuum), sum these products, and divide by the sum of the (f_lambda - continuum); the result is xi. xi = 589.31 nm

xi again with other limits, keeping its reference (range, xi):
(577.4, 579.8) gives 578.43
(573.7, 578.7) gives 576.89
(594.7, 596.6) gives 595.76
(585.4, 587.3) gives 586.60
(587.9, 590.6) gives 589.28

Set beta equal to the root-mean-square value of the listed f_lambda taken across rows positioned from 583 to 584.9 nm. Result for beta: 14.8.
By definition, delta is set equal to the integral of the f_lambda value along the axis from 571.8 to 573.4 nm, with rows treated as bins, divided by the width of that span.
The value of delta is 14.4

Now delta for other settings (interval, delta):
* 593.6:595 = 14.3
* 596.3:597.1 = 14.1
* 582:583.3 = 14.6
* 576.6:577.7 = 14.0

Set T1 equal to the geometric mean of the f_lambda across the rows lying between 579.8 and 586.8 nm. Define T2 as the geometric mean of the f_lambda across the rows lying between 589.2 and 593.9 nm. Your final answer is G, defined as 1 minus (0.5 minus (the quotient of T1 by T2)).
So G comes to 1.59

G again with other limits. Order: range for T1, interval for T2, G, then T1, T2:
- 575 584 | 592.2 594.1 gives 1.52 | 14.4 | 14.1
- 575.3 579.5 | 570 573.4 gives 1.51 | 13.9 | 13.9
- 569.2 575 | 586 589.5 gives 1.59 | 14.0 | 12.9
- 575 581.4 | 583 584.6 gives 1.45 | 14.2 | 15.0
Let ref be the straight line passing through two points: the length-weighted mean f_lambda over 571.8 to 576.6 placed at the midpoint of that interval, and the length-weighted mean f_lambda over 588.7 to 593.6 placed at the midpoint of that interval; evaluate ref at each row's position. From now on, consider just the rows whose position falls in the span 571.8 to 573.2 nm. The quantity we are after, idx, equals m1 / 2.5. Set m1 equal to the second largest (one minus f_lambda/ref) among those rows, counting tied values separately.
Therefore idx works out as 0.001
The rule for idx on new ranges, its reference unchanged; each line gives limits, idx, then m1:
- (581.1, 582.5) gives -0.009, -0.02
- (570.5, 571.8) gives 0.039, 0.10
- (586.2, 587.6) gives -0.014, -0.03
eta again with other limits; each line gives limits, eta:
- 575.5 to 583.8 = 14.3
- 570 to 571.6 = 13.3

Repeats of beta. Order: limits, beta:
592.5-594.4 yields 14.2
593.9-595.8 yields 14.3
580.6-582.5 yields 14.5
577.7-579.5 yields 13.9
